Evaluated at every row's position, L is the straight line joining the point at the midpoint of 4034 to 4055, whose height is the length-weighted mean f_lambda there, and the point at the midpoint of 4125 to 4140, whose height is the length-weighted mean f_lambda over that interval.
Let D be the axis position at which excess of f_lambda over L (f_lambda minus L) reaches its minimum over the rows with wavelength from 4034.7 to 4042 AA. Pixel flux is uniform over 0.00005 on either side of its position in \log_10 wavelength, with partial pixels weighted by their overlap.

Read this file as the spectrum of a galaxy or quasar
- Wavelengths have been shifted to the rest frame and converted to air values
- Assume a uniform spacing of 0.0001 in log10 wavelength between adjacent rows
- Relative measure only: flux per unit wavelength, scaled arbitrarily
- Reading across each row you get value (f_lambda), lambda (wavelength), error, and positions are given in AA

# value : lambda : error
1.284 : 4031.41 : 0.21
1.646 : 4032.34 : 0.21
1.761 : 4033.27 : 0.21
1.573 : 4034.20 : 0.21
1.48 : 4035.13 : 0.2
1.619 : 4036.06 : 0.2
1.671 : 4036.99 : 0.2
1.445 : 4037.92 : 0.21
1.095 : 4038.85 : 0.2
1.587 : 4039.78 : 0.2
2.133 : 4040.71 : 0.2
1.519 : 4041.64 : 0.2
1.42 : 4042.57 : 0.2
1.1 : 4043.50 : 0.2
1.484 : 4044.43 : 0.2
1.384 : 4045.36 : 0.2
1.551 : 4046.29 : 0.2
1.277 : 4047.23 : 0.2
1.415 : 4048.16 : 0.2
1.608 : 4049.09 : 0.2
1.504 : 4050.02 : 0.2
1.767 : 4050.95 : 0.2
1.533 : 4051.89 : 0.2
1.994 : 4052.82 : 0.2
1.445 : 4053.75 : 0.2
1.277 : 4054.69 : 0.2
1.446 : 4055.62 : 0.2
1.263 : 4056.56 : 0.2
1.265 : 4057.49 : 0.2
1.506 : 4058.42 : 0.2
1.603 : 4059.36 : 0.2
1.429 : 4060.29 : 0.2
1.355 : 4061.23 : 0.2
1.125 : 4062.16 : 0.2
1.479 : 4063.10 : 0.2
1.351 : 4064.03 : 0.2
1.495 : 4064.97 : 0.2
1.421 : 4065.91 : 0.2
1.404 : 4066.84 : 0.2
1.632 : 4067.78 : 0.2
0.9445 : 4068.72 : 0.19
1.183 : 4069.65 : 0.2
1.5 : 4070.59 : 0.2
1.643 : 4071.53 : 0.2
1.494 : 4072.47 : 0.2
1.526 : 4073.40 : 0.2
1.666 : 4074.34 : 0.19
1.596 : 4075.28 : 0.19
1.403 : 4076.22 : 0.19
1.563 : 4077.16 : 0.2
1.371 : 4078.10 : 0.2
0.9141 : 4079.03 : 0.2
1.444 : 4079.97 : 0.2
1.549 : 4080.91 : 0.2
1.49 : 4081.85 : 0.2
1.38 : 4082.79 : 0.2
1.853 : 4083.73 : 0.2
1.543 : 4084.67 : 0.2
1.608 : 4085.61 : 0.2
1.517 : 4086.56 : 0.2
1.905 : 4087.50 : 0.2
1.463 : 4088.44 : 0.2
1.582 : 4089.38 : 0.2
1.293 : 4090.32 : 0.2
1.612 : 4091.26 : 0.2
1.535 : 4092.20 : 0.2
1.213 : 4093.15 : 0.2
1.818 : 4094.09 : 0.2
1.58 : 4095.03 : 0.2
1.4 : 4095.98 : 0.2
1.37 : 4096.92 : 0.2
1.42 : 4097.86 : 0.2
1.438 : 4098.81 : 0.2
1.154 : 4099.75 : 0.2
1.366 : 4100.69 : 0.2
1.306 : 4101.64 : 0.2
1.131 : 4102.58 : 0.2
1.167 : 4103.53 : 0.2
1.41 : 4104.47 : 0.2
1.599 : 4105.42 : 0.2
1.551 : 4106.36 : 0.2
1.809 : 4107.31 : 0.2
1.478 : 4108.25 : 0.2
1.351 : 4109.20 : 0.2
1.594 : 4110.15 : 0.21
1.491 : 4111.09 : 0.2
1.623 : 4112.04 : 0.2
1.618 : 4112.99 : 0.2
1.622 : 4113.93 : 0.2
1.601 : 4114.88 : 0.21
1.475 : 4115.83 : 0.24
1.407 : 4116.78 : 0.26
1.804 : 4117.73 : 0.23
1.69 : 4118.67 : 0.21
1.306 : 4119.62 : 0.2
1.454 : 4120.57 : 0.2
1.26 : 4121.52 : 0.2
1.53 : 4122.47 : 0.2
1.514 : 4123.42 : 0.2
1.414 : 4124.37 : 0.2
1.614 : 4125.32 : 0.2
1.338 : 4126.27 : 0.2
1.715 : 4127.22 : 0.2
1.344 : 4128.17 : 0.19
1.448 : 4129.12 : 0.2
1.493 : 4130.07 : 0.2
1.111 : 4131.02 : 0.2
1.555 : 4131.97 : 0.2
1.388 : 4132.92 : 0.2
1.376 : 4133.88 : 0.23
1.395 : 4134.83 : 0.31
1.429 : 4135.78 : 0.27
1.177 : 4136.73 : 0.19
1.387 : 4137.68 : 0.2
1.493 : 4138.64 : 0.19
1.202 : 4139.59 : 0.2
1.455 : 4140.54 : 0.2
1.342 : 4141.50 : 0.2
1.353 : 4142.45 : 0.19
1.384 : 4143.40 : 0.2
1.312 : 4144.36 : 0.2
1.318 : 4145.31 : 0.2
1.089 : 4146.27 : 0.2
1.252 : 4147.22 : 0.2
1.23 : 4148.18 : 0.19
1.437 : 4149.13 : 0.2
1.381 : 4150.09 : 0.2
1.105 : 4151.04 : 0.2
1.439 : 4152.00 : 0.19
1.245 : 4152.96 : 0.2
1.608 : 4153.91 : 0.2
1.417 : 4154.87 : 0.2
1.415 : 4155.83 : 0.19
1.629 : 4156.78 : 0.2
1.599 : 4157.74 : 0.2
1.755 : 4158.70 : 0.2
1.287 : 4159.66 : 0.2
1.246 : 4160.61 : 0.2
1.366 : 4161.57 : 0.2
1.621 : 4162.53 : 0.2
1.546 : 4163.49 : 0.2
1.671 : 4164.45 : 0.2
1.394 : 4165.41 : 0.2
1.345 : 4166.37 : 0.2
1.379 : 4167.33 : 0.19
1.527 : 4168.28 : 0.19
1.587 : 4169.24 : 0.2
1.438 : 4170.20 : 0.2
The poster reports 4038.85 AA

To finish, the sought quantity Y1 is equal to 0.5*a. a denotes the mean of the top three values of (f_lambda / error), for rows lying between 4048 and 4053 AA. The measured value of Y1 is 4.47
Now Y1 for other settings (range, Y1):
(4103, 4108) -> 4.13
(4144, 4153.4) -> 3.61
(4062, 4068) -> 3.84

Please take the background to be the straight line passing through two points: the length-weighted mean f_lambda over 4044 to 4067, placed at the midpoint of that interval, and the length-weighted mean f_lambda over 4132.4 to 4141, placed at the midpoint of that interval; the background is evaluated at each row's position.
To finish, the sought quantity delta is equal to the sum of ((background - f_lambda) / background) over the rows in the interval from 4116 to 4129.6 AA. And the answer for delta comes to -1.1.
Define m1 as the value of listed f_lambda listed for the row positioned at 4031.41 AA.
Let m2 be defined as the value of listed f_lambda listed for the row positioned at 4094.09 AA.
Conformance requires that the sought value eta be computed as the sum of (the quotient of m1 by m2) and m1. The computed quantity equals 2.0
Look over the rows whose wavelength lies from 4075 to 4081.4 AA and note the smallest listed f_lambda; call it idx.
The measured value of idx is 0.9141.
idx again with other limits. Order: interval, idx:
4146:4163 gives 1.089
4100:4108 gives 1.131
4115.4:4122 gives 1.26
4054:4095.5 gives 0.9141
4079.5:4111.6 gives 1.131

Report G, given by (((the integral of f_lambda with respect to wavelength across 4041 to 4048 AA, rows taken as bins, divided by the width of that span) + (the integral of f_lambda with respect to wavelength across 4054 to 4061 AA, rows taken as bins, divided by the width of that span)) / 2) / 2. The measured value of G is 0.702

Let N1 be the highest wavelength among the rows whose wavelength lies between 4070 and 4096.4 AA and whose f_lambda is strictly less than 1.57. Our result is 4095.98 AA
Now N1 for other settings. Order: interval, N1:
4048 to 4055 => 4054.69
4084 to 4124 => 4123.42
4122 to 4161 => 4160.61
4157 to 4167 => 4166.37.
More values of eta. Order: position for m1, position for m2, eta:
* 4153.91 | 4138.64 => 2.7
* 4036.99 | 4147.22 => 3.0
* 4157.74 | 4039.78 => 2.6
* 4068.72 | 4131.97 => 1.6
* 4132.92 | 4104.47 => 2.4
